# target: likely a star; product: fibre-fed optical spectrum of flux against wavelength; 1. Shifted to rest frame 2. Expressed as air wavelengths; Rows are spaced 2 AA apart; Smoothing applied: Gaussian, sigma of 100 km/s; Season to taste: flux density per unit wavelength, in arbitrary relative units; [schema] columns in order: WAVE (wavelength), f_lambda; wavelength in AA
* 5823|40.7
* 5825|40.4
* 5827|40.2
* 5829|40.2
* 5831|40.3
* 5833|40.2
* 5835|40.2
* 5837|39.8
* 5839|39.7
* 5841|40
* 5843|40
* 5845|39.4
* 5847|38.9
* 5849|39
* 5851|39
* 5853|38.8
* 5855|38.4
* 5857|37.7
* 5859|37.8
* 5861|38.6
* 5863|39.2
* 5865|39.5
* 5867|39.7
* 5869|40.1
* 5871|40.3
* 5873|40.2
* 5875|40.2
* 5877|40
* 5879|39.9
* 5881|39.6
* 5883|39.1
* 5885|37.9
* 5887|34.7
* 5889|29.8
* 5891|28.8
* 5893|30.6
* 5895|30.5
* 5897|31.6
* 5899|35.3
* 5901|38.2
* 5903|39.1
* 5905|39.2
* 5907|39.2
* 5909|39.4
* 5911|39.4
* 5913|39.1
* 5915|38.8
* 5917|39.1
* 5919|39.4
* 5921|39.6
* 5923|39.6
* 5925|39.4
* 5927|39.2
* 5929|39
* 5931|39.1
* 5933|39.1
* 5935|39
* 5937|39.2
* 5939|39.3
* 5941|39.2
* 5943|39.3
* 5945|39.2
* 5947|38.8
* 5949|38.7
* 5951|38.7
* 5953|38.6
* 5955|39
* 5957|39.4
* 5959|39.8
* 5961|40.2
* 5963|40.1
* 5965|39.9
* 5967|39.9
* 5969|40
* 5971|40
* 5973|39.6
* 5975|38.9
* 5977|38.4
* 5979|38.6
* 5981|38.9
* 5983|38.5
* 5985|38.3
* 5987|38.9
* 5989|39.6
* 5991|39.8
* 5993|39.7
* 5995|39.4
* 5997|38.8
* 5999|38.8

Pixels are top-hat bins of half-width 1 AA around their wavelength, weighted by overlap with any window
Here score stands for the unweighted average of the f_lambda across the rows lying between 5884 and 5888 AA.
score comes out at 36.3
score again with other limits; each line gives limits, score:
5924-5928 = 39.3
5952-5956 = 38.8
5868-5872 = 40.2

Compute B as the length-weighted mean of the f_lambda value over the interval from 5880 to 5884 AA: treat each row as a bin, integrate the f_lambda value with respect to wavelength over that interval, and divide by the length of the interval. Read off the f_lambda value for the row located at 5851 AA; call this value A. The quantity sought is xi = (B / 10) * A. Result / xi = 153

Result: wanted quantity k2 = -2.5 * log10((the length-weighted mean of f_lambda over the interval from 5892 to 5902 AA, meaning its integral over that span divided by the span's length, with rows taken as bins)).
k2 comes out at -3.80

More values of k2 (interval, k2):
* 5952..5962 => -3.99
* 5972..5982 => -3.97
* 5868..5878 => -4.01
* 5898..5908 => -3.96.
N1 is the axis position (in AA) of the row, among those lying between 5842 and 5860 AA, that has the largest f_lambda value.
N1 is 5843 AA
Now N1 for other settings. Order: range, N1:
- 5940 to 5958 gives 5957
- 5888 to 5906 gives 5905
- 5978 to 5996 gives 5991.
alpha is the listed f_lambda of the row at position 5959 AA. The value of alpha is 39.8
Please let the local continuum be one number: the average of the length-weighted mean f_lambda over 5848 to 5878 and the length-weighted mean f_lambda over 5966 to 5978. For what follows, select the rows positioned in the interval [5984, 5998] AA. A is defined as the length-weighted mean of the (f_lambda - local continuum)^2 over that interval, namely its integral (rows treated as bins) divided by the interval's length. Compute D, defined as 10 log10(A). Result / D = -5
